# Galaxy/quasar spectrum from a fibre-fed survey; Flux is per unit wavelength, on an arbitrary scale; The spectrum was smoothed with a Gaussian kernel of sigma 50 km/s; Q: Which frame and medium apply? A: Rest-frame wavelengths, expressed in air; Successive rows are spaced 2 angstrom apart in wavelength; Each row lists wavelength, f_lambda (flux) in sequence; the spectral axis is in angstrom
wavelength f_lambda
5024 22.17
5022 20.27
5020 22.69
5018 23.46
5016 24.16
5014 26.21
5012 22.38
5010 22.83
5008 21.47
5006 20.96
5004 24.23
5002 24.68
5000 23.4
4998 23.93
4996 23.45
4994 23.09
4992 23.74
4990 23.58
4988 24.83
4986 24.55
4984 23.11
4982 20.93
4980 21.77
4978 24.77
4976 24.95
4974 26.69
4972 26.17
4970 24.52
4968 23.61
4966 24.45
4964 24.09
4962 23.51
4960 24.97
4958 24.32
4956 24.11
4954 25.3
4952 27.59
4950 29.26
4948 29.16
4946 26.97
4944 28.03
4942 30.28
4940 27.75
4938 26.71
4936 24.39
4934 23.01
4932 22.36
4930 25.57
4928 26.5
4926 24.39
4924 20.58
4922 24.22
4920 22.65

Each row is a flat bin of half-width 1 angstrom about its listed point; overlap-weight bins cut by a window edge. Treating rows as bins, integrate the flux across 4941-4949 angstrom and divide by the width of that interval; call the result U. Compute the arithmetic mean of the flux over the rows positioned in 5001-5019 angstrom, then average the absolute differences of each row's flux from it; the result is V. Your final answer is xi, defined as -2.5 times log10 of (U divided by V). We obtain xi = -3.35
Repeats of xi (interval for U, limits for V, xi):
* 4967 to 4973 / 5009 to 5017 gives -3.21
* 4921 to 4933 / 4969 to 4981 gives -3.32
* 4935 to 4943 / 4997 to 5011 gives -3.46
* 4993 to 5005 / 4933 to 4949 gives -2.82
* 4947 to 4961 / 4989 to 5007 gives -4.03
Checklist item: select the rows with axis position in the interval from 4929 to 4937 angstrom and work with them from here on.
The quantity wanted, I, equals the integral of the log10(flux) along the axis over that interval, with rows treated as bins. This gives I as 11.0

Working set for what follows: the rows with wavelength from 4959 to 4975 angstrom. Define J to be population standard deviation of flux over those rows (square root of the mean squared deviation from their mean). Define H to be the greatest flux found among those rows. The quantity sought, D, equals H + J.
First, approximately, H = 26.69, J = 1.1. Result 27.8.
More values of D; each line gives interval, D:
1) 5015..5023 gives 25.6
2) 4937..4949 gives 31.5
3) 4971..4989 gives 28.5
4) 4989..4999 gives 24.2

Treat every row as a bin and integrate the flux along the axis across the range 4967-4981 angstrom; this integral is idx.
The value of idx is 345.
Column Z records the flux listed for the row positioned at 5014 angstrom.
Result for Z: 26.21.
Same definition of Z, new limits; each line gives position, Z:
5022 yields 20.27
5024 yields 22.17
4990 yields 23.58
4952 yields 27.59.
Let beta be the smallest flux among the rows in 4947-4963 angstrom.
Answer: 23.51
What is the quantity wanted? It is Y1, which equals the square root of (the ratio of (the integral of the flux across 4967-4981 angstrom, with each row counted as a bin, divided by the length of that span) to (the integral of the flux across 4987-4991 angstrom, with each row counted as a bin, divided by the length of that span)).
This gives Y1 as 1.01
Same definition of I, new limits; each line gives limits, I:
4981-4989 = 10.9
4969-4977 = 11.3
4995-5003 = 11.0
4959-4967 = 11.1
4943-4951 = 11.6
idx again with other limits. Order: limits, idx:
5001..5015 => 326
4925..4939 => 346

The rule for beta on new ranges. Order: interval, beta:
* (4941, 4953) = 26.97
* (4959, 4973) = 23.51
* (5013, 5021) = 22.69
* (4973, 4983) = 20.93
